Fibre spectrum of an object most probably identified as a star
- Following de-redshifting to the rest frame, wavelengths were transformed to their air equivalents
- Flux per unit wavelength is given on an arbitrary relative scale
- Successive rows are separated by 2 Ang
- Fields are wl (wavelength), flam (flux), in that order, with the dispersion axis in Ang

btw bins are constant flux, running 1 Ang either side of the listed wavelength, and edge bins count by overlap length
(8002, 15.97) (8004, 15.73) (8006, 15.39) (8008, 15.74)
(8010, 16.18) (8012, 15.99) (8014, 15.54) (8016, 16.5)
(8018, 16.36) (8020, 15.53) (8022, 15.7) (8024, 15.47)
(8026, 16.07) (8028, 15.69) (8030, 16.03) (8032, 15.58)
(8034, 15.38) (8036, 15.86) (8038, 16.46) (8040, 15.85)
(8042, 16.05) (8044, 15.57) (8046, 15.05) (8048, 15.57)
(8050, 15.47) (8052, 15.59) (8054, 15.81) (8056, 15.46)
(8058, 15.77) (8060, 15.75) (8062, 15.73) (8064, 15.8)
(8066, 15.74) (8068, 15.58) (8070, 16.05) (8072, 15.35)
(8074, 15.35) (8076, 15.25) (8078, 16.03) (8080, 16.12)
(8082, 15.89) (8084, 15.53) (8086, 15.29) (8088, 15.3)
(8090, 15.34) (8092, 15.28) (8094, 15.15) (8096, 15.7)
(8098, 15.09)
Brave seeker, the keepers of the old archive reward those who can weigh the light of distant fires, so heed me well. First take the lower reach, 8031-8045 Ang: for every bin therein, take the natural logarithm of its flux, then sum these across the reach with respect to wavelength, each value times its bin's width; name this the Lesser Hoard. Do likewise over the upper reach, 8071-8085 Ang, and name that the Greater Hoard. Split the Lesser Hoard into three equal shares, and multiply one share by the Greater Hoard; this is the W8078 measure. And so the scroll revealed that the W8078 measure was 496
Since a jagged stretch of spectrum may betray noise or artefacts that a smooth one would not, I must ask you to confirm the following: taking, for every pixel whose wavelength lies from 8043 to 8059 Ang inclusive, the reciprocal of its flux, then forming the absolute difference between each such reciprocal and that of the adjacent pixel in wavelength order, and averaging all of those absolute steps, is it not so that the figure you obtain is 0.0013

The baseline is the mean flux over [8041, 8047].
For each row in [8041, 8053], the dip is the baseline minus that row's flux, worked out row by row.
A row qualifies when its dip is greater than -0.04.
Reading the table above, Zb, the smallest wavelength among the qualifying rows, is 8044 Ang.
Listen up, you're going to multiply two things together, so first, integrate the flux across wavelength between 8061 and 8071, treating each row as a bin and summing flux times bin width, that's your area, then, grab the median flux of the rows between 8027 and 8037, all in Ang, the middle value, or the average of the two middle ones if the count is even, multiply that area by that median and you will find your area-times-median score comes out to 2476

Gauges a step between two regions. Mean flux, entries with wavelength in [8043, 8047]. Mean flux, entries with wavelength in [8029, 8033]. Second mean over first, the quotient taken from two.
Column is 0.97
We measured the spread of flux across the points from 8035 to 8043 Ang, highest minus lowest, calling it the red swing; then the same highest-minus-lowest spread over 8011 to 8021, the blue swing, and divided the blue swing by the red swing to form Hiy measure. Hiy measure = 1.59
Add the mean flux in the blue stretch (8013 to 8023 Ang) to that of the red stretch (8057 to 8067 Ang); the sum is 31.68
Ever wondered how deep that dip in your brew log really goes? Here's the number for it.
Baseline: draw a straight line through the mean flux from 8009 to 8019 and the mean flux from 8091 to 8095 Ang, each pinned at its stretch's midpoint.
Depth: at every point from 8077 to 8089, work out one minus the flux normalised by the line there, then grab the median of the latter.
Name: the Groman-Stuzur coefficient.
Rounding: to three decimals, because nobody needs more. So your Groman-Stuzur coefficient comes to -0.025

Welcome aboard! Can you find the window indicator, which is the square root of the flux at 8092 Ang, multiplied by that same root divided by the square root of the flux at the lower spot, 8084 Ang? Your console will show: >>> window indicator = 3.88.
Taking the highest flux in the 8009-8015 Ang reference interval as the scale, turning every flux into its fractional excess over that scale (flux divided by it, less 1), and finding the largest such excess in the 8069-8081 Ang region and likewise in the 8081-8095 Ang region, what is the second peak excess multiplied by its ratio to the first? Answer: -0.087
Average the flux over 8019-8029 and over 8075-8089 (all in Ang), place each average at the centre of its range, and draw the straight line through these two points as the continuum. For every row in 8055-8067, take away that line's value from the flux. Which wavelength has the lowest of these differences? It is 8056 Ang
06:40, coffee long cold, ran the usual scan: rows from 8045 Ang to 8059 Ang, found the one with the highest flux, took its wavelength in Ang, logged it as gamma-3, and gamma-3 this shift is 8054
